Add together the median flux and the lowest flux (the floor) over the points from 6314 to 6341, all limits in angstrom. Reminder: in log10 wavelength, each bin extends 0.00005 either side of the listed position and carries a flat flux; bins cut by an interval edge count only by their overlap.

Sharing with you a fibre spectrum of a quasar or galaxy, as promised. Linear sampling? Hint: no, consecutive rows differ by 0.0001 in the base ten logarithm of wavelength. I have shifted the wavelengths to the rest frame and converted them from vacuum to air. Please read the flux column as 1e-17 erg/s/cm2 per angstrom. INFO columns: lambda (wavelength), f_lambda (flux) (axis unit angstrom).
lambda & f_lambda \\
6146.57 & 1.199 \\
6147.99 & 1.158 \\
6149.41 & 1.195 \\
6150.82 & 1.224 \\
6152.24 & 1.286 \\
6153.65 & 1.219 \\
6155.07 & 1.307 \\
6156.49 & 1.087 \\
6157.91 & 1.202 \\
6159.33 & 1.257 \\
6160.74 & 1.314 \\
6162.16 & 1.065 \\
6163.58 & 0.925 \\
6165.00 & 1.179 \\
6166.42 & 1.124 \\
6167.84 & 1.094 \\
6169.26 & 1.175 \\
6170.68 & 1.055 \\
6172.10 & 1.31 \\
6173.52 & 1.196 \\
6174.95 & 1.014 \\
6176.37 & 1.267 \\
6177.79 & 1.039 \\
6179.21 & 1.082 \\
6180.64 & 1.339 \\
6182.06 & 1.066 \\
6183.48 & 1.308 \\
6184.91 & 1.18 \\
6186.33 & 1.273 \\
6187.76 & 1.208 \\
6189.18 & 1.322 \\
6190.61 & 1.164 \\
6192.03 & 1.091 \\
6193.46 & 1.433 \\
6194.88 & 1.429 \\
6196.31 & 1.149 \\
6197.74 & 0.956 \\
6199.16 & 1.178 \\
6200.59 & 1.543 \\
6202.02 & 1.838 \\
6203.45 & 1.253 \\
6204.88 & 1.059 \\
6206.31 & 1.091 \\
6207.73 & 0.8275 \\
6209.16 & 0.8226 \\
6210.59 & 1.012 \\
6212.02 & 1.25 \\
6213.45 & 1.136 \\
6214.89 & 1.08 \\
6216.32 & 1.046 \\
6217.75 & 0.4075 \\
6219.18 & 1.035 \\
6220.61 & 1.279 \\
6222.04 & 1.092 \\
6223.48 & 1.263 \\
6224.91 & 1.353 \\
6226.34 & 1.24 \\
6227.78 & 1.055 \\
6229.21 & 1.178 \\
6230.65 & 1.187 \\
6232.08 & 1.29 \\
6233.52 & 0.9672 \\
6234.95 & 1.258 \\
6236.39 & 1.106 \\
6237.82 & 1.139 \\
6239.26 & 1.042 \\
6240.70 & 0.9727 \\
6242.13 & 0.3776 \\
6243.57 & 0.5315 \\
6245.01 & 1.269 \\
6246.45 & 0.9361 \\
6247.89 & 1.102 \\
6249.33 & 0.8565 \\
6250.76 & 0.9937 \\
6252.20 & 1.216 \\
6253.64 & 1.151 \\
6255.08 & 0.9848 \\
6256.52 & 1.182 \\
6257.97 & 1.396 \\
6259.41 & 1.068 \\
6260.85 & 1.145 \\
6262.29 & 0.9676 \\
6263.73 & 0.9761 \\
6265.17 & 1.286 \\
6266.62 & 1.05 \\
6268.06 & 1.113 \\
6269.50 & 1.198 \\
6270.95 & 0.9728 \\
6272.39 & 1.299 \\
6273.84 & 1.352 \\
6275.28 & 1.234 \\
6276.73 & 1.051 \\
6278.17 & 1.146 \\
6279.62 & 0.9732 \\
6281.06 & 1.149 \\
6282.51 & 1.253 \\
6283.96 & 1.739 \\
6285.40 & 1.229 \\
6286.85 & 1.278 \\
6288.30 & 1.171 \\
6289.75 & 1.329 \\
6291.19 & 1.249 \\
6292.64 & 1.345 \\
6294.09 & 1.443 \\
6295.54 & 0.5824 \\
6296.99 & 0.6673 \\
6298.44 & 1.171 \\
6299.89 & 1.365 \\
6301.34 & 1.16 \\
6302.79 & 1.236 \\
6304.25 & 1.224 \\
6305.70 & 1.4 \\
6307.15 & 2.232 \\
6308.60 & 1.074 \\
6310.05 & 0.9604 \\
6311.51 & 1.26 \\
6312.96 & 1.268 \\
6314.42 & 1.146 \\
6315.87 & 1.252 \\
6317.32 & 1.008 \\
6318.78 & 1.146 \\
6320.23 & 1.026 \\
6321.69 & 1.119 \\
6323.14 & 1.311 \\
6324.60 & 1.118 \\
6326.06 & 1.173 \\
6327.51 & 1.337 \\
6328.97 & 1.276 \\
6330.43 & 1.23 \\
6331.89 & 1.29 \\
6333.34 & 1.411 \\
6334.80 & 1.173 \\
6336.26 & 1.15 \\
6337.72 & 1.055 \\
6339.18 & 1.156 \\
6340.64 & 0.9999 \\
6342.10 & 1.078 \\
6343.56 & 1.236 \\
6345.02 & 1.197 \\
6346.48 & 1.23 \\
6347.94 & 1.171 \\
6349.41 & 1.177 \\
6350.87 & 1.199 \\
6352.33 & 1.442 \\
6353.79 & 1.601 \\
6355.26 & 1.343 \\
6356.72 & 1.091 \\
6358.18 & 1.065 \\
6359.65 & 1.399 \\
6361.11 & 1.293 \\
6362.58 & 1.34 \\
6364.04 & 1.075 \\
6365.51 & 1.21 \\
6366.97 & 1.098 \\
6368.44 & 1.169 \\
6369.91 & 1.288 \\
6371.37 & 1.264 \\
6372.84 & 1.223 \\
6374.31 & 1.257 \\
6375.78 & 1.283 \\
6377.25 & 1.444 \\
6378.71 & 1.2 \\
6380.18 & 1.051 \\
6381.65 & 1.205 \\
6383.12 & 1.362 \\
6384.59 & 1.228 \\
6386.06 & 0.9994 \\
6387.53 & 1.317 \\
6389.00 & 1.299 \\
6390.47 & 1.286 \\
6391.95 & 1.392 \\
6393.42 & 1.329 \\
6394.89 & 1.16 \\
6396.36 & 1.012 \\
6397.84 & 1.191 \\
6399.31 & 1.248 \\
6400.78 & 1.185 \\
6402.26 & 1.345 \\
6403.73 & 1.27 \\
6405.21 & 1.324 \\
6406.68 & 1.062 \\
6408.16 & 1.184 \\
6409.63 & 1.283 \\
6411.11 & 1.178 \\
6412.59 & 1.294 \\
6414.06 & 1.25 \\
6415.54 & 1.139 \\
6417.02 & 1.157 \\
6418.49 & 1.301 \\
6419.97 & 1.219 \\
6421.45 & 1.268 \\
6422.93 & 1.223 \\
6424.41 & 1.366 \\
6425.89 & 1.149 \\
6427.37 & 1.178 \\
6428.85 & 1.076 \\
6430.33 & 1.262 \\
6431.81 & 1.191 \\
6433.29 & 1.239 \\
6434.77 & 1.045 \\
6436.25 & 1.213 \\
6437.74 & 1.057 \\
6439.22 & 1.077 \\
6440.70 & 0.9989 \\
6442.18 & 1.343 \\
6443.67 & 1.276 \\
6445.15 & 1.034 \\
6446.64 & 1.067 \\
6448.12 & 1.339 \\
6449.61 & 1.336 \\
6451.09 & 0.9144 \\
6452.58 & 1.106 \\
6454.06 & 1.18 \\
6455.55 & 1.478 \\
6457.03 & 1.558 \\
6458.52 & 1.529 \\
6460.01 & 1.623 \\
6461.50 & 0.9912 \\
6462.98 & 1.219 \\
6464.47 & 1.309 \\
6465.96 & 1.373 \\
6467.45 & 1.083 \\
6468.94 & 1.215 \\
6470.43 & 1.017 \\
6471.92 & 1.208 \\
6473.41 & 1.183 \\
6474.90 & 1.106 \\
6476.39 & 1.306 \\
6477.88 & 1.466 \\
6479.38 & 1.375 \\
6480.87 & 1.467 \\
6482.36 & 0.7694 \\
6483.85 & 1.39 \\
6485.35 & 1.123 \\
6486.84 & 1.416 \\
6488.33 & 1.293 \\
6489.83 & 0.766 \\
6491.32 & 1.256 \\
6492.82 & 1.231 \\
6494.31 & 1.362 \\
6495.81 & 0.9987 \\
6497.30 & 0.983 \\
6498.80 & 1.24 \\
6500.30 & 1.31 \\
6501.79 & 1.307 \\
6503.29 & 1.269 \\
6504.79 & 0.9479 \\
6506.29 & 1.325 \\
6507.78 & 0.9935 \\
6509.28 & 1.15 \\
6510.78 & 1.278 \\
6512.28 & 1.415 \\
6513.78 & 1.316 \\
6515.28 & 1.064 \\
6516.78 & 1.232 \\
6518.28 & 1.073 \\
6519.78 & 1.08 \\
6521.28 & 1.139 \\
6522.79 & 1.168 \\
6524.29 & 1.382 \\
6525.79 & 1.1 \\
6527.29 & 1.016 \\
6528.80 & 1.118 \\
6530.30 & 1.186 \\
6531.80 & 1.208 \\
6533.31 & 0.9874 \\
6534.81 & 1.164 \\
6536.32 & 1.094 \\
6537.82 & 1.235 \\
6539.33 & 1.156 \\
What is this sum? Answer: 2.16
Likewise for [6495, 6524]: 2.12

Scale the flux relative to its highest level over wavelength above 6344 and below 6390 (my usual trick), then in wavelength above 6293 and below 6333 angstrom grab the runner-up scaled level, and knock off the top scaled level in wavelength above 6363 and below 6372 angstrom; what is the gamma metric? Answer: 0.10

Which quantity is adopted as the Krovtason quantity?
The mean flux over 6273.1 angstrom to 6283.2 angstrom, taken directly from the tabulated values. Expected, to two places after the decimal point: 1.17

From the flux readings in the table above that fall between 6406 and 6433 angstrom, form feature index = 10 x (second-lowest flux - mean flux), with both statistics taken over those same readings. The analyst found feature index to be -1.3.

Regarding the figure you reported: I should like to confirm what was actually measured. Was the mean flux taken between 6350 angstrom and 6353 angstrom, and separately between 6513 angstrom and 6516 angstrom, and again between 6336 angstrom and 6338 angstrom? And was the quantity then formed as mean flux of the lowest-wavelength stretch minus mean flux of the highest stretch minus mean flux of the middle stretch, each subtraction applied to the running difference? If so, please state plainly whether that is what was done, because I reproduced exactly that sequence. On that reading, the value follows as -1.41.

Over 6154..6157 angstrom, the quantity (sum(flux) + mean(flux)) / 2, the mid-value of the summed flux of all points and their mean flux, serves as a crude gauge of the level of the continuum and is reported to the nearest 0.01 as 1.80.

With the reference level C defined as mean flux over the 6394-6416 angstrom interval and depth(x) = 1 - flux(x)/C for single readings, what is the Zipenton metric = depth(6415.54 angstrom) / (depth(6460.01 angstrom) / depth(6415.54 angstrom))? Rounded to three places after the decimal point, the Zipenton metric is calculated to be -0.010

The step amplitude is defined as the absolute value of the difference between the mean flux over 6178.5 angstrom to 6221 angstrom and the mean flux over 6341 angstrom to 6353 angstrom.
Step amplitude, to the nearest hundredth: 0.05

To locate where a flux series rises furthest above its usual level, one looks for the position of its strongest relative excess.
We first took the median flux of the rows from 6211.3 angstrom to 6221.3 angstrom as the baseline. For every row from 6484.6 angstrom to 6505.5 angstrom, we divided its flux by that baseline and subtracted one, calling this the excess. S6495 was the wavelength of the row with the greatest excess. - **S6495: 6486.84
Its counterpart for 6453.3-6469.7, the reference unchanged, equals 6460.01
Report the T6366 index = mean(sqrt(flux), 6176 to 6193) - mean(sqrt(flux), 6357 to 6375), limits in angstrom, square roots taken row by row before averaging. -0.01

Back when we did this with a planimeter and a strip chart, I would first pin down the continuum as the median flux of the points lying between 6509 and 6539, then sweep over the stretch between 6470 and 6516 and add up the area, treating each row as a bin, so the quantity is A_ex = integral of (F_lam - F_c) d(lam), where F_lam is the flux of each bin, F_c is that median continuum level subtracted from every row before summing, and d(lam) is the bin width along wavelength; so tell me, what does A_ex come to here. 2.2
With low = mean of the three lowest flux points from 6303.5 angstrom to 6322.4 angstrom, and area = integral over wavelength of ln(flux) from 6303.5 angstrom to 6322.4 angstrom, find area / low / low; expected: 3.6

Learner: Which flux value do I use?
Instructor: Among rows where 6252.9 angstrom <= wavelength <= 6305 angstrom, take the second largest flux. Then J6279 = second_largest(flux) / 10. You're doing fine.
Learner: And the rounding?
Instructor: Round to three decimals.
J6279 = 0.144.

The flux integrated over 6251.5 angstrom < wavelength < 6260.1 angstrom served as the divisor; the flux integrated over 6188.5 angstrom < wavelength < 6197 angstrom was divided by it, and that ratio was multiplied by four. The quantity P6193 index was 4.29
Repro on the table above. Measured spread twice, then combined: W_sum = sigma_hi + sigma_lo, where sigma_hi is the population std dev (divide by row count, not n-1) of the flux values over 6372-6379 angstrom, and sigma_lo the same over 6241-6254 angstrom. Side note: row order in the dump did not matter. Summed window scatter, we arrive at 0.37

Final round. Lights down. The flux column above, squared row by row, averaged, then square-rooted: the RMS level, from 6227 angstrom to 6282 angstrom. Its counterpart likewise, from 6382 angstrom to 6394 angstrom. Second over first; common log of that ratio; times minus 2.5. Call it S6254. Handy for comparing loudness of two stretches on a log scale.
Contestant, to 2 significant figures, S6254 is -0.17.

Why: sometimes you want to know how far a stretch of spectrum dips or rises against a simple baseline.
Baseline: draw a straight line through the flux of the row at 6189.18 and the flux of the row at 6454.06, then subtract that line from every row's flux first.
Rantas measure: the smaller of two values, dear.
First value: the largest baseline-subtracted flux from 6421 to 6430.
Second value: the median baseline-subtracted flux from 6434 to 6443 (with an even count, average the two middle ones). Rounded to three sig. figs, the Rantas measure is -0.121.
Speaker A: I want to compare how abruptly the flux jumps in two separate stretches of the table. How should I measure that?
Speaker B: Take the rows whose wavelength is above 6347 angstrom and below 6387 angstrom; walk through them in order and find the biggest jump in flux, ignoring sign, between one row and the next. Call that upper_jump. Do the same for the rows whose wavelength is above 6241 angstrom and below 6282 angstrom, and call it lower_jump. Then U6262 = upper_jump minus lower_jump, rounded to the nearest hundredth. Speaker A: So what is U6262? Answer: -0.40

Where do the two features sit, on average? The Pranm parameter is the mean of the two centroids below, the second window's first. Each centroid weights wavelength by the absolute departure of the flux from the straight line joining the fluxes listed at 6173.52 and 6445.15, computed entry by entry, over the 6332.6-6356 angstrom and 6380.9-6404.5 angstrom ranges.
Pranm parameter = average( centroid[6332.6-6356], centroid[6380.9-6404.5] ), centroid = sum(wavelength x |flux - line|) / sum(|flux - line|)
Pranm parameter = 6369.8 angstrom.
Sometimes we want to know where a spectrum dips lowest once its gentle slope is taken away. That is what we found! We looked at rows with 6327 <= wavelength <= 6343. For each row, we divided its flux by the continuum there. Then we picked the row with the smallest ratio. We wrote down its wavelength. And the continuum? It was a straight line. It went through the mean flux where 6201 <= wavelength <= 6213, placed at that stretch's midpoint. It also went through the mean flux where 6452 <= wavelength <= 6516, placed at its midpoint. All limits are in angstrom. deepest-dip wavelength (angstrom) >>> 6340.64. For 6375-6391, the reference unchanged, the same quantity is 6386.06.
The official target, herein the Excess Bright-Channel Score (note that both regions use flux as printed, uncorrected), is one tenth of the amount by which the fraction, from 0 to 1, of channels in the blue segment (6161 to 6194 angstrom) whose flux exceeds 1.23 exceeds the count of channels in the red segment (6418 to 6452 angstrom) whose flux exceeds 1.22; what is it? -0.97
